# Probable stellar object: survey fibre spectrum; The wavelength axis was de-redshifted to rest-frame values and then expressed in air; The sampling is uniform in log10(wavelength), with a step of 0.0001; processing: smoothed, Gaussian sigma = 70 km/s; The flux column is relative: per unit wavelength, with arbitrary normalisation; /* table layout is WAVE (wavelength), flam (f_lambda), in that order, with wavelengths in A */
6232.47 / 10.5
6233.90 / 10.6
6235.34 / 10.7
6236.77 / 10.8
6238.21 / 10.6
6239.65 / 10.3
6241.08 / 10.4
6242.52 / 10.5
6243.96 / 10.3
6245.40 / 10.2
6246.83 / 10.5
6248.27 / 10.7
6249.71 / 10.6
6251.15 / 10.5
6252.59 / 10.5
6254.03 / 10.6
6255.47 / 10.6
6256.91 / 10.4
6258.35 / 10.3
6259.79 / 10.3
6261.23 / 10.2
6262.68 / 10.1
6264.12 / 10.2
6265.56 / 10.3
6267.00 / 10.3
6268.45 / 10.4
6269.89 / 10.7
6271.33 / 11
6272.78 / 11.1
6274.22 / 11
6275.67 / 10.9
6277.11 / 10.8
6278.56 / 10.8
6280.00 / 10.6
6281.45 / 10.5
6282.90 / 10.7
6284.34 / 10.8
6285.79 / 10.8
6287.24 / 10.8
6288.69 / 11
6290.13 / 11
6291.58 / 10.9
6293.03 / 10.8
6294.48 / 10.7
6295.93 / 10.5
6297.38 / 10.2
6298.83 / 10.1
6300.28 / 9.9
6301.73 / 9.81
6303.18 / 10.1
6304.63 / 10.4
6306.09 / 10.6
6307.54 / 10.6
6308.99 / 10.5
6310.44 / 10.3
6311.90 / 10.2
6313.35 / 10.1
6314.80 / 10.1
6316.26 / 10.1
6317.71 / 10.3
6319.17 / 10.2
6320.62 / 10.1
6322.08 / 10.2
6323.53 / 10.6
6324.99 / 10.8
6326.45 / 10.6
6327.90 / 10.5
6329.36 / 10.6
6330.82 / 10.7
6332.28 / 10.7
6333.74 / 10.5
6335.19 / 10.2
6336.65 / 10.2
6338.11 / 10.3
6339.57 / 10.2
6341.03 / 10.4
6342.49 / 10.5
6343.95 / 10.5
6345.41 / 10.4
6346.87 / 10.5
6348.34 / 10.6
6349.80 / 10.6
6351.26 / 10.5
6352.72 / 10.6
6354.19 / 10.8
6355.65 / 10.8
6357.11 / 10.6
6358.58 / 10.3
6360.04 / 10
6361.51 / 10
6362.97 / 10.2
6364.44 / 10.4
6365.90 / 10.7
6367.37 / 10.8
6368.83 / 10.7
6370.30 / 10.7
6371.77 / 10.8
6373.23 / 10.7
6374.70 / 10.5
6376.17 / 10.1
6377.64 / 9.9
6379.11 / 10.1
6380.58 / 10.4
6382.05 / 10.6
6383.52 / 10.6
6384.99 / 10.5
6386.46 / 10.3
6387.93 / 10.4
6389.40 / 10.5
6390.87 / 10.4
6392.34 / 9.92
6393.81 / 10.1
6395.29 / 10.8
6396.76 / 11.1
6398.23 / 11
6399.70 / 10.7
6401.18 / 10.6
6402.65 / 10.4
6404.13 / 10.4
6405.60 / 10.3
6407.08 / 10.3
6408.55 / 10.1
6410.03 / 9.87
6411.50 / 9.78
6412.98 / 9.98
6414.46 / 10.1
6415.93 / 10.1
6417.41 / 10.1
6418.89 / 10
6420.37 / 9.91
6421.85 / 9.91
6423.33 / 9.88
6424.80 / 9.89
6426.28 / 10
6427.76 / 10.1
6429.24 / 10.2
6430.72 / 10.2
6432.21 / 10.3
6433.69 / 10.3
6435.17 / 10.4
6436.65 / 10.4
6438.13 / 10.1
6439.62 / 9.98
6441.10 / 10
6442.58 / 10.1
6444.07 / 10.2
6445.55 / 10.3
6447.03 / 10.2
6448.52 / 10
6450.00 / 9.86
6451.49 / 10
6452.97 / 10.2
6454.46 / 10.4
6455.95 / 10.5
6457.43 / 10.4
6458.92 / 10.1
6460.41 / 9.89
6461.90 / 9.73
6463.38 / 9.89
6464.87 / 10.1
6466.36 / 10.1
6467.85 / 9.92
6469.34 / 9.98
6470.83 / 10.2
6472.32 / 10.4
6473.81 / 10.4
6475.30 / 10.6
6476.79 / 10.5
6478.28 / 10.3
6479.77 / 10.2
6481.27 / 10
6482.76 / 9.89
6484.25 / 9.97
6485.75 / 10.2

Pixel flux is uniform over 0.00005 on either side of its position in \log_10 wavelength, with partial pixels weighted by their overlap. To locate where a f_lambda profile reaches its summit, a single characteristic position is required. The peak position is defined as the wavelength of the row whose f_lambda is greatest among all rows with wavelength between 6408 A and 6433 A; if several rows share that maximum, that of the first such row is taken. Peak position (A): 6432.21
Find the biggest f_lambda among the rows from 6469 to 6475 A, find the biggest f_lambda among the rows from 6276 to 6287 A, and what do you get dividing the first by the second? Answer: 0.96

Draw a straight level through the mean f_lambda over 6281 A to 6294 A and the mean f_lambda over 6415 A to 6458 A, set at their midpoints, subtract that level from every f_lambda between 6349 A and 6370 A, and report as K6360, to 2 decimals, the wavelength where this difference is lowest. 6360.04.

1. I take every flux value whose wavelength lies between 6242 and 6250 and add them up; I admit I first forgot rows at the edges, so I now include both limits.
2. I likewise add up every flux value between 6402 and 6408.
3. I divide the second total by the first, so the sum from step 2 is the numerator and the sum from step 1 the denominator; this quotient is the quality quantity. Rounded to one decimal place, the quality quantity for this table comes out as 0.7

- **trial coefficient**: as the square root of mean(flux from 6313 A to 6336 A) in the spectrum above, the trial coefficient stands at 3.22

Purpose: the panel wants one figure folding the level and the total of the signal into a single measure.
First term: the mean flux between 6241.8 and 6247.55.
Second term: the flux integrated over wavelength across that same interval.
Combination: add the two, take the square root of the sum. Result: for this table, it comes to 8.37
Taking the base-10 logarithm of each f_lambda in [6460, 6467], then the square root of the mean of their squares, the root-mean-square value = 0.997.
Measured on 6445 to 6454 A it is 1.004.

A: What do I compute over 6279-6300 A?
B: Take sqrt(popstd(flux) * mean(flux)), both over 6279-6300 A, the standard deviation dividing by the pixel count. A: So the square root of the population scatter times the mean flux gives 1.67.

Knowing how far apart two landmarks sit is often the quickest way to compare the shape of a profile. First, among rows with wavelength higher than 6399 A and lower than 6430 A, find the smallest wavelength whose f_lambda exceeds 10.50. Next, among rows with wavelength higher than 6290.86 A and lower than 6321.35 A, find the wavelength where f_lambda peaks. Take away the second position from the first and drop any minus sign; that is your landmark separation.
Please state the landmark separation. 108.1 A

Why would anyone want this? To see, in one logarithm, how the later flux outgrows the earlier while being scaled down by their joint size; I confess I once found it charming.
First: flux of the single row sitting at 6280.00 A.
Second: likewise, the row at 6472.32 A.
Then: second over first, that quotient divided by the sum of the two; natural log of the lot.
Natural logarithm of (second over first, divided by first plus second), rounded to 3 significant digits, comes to -3.06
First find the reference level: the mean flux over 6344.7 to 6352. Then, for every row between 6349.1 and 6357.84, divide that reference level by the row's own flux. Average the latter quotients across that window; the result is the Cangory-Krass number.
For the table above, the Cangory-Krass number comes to 0.99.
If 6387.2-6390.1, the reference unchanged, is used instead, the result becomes 1.01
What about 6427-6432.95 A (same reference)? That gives 1.03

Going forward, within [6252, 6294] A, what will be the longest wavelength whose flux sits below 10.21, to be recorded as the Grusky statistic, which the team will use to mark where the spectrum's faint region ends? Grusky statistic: 6264.12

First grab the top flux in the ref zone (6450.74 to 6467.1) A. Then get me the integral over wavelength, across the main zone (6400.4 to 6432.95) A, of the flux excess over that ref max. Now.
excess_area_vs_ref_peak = -12.7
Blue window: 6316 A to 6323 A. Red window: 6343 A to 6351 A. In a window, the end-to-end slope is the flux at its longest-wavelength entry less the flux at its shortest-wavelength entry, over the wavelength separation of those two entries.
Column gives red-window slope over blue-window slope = 1.0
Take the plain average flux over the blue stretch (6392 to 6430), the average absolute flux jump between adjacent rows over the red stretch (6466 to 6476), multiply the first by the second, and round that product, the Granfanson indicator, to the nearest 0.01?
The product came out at 1.46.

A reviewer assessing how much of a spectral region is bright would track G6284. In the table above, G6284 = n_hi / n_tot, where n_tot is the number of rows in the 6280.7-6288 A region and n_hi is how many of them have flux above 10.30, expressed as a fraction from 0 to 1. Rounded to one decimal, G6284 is 1.0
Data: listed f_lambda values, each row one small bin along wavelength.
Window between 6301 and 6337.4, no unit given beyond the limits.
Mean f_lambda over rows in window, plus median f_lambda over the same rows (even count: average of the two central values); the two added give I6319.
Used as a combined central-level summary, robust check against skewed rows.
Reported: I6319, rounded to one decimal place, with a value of 20.7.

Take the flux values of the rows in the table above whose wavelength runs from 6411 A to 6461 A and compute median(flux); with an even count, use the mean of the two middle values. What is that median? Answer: 10.10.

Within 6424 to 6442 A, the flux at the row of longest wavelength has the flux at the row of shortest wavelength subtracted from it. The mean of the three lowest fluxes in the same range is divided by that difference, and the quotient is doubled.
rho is 181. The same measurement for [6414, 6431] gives 198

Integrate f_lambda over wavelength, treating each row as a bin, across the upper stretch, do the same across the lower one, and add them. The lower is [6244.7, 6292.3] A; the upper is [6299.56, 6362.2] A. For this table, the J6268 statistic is 1156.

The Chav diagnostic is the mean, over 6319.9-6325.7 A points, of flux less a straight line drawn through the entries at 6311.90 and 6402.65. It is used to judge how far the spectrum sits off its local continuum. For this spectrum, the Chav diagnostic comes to 0.2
